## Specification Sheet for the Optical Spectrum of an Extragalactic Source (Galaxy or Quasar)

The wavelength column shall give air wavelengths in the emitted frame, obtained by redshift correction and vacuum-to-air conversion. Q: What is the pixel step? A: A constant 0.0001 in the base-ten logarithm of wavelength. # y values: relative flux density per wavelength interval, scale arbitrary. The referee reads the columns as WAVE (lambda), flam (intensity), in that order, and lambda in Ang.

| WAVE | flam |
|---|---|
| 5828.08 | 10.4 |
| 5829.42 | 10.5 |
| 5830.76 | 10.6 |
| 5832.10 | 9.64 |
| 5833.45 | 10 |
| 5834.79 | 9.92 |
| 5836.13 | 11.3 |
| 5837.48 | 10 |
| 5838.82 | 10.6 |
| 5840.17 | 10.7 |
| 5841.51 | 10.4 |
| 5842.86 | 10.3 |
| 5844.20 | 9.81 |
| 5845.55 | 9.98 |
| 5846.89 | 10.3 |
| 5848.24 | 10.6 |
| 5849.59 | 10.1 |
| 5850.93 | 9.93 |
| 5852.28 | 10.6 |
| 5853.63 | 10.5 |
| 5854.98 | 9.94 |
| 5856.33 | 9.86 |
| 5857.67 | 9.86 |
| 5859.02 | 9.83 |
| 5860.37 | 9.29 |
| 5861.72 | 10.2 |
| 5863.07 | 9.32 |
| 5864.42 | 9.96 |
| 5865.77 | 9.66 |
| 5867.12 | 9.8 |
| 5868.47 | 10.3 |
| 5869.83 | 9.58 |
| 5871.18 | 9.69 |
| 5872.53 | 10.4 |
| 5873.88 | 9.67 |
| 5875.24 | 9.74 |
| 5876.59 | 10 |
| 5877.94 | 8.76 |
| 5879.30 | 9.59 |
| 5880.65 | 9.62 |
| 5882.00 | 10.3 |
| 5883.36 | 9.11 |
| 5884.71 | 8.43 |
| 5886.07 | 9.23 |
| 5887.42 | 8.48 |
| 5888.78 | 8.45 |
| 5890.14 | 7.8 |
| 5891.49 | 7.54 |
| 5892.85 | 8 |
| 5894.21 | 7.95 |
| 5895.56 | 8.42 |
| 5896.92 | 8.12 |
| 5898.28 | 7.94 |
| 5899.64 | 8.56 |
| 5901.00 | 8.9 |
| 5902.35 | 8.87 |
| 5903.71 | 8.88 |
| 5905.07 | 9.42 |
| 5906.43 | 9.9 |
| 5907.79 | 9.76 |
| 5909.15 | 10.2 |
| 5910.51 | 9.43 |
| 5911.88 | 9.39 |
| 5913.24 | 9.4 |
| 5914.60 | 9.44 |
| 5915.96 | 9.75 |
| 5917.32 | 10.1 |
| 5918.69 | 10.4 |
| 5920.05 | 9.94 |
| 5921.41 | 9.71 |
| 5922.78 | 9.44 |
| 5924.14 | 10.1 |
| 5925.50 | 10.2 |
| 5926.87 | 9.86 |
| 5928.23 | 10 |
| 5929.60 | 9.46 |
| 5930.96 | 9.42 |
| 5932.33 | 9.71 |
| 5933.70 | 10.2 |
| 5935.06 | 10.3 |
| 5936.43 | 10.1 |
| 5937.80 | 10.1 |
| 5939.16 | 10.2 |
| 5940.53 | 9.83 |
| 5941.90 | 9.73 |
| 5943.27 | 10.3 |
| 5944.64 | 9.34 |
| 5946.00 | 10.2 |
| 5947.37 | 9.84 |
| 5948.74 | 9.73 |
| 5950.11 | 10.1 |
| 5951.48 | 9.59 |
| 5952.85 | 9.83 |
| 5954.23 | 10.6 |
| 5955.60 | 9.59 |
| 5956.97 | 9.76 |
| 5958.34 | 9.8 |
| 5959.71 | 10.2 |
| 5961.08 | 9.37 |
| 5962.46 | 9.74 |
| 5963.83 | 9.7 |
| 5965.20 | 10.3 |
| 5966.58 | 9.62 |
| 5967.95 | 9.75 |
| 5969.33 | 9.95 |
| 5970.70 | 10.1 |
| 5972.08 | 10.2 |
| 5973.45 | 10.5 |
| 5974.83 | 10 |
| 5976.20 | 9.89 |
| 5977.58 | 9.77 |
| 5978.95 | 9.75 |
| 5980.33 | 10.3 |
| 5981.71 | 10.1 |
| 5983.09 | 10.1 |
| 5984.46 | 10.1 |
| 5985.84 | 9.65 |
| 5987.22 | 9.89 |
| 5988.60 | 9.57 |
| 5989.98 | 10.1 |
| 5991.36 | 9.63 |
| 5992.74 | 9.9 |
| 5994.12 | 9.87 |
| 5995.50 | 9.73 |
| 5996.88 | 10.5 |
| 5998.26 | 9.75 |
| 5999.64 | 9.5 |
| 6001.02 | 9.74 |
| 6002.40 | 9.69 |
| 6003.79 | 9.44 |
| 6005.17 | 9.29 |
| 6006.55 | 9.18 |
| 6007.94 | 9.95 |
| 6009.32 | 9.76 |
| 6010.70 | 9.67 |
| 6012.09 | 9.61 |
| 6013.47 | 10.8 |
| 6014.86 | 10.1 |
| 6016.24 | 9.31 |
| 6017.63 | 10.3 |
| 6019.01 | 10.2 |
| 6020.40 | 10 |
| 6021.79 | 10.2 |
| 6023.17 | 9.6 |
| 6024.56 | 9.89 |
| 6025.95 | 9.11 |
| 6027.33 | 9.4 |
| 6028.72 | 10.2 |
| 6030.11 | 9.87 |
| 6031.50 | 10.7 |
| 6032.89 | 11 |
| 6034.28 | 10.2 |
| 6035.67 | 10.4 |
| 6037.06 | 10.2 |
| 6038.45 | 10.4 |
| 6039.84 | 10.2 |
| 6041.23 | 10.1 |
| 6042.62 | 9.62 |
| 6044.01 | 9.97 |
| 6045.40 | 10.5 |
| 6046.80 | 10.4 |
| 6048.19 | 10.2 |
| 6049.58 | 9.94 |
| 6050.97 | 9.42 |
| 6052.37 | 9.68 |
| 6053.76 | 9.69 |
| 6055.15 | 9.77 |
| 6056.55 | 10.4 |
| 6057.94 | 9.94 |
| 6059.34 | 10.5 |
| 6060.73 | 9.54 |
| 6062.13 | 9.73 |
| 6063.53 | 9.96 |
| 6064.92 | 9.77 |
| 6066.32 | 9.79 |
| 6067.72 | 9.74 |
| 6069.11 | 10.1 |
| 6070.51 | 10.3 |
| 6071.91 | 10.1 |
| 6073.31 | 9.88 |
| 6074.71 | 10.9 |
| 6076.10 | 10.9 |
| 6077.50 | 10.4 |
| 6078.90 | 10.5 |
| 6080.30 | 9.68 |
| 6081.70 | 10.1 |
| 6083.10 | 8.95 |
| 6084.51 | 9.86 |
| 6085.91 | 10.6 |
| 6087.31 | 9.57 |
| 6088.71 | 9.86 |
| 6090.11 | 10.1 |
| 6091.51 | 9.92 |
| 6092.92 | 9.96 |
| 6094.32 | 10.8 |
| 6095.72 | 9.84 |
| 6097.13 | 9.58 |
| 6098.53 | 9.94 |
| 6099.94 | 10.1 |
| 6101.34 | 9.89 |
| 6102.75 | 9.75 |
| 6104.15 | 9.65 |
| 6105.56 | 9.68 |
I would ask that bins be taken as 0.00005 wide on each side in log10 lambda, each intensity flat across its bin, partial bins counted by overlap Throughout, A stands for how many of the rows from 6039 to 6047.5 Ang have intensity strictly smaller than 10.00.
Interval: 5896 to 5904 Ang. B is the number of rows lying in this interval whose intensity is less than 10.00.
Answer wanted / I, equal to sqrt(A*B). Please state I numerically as 3.5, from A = 2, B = 6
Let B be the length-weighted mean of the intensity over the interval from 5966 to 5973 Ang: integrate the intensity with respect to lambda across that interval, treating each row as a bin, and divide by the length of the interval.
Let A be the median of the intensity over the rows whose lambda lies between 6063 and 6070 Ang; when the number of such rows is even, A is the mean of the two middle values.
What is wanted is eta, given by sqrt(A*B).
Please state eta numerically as 9.9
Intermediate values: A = 9.8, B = 10.0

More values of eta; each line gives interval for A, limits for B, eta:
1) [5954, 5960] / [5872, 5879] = 9.7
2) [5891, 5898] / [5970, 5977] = 9.0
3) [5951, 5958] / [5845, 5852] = 10.0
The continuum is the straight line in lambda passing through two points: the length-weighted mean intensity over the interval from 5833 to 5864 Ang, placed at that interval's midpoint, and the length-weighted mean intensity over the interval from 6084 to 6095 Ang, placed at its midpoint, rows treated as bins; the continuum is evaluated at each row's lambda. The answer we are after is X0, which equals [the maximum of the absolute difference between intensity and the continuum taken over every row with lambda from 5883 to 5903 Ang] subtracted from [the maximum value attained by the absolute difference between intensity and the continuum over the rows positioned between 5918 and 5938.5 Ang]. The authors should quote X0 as -1.9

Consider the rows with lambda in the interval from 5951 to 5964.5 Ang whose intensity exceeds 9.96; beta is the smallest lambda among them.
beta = 5954.23 Ang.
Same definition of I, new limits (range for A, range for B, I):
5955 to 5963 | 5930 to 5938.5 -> 3.2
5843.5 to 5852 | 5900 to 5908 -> 4.2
